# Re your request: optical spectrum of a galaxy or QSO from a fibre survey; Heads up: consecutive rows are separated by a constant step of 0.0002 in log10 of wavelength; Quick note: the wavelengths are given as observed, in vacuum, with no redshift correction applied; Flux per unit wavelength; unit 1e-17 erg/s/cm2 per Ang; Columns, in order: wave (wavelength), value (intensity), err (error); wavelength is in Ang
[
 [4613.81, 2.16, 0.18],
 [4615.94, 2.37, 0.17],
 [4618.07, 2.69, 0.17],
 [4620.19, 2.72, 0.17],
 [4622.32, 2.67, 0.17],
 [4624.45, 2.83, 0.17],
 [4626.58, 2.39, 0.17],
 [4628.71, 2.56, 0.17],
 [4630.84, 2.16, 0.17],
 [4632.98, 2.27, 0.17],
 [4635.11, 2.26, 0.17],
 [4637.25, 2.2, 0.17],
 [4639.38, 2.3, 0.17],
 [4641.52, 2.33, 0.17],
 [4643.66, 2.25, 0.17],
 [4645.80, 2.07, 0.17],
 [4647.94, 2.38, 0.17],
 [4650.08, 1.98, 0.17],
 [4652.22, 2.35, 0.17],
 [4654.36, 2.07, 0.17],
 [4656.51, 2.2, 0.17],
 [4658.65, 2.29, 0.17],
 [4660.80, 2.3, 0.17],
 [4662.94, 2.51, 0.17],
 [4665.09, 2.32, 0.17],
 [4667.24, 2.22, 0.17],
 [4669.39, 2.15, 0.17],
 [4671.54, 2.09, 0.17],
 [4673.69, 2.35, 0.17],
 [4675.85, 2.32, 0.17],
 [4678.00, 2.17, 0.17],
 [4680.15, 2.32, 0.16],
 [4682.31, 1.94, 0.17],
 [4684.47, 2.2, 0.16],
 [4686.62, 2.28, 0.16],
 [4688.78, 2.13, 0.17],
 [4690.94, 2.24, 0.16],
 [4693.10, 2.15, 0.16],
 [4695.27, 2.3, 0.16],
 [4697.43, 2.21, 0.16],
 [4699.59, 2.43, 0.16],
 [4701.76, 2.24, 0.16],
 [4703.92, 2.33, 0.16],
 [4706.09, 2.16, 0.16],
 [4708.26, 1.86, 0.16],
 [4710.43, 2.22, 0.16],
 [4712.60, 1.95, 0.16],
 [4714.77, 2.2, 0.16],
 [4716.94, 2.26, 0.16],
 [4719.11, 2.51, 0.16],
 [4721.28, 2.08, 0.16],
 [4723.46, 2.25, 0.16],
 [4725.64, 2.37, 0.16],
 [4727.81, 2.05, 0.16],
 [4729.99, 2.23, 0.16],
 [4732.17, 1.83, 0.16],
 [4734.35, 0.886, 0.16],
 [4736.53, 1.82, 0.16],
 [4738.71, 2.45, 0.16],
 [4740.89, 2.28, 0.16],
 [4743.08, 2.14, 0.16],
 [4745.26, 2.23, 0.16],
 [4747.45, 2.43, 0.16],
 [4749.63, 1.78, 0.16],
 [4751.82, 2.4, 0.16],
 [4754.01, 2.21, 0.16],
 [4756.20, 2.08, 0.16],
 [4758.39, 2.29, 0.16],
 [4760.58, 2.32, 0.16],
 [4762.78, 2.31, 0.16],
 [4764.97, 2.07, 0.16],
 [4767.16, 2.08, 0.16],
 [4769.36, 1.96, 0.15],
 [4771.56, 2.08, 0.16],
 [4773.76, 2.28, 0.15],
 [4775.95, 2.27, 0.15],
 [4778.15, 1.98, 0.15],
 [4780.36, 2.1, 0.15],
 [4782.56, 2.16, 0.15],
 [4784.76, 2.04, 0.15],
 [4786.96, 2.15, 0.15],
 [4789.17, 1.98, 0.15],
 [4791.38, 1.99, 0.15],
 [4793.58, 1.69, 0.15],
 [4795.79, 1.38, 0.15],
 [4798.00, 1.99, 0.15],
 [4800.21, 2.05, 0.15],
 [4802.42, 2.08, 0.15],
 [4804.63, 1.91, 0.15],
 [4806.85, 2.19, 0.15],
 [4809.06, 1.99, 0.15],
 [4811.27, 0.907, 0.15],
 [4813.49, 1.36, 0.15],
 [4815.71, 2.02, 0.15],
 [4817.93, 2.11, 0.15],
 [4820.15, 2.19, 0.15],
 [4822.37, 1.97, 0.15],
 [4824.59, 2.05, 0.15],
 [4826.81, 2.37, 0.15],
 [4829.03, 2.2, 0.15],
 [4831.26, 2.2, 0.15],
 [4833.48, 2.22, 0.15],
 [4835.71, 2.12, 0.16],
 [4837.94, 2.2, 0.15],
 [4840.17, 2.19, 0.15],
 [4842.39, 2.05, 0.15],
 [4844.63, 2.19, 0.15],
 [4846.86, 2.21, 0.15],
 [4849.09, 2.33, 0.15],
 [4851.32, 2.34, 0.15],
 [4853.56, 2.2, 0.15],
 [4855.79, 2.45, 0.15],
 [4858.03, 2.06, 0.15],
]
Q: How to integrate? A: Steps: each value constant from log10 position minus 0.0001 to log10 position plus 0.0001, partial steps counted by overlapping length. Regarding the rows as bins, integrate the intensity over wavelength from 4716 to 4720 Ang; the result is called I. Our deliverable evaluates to 9.54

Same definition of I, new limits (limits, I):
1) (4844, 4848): 8.82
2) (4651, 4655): 8.88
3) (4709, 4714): 10.38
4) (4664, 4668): 9.09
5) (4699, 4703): 9.29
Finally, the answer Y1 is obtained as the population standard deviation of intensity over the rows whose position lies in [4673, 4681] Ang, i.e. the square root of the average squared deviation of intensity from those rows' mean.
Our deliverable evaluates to 0.07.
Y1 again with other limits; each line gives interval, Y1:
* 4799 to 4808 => 0.10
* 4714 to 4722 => 0.16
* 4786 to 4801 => 0.25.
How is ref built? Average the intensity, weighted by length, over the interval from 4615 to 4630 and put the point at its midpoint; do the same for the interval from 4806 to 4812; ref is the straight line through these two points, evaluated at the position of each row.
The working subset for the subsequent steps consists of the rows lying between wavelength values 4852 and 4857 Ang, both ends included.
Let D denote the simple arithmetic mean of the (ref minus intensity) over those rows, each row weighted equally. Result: -0.8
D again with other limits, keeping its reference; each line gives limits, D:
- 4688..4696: 0.1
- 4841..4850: -0.6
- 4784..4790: -0.2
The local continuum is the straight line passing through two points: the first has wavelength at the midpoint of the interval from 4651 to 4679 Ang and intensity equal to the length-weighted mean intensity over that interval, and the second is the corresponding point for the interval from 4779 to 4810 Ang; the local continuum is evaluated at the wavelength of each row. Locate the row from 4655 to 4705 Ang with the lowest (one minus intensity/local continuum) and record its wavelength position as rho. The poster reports 4699.59 Ang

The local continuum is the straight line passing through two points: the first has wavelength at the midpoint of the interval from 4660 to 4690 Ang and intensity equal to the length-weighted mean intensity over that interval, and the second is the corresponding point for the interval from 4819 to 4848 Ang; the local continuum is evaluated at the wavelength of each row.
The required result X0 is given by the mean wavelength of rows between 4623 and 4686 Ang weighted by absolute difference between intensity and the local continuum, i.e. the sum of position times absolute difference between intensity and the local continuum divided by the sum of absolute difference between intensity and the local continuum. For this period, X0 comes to 4650.8 Ang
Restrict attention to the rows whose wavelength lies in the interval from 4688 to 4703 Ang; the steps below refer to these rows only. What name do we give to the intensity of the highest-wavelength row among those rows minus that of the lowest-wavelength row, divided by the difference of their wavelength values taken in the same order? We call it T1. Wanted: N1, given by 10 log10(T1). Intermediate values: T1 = 0.008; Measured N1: -20.7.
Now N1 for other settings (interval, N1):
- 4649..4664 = -13.8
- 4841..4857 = -15.3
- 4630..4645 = -21.5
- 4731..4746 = -15.1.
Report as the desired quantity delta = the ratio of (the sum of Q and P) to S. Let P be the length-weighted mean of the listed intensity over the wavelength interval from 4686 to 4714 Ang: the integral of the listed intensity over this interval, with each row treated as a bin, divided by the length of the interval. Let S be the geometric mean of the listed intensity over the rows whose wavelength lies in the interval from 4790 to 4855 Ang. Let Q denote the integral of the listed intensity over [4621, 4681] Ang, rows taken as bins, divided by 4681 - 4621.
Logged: 2.25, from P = 2.19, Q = 2.30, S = 1.99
